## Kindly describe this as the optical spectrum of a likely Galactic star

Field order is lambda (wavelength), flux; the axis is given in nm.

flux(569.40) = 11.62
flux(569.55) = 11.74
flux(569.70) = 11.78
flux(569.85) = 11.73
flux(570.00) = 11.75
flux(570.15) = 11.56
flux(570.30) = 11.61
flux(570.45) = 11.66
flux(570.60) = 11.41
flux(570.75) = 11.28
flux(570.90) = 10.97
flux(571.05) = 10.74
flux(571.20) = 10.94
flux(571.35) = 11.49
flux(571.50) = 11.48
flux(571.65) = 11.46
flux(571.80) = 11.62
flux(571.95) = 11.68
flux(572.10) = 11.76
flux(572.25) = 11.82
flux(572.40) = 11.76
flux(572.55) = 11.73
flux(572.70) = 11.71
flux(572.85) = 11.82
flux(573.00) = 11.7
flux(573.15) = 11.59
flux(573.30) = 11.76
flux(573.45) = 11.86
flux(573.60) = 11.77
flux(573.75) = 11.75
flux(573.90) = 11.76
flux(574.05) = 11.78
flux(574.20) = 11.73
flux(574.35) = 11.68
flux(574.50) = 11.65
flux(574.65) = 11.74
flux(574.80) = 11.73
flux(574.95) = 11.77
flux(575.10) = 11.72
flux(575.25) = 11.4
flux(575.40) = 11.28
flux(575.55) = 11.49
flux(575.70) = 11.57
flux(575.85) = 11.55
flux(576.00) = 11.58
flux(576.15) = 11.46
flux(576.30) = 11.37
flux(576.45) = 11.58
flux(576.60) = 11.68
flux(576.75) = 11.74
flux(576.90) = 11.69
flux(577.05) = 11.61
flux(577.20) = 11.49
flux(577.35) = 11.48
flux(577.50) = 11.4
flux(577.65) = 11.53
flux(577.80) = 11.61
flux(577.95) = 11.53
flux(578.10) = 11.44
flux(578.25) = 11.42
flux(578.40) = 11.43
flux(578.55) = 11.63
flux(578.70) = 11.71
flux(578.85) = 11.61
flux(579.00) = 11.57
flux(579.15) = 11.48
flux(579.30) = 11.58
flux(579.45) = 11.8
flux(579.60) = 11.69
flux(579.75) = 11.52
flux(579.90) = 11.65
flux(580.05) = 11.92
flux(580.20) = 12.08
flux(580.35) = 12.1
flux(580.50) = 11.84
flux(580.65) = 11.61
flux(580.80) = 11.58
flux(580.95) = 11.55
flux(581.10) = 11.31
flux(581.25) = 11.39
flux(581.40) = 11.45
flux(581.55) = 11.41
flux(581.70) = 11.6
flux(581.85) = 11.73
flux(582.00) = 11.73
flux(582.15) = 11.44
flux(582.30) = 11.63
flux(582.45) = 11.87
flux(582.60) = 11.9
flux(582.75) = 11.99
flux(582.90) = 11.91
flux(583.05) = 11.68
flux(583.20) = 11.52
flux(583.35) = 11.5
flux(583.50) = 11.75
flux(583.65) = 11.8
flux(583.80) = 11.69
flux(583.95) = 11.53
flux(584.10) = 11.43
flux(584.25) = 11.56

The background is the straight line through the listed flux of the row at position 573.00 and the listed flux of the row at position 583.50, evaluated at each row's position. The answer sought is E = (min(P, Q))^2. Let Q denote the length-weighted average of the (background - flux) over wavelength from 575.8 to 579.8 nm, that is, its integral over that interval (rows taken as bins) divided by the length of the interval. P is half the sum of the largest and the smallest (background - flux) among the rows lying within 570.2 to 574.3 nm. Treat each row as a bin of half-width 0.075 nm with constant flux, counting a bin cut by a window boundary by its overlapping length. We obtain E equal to 0.0257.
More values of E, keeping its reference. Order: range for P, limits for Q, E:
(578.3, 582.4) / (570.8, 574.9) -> 0.0010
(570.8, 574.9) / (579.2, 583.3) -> 0.0033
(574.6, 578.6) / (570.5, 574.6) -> 0.0132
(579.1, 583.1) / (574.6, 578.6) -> 0.0010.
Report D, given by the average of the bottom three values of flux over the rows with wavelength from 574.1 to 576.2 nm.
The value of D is 11.4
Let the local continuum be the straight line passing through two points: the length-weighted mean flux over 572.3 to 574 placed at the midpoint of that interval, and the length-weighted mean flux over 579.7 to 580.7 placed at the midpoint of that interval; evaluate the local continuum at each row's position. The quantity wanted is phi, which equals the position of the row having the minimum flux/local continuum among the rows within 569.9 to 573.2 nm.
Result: 571.05 nm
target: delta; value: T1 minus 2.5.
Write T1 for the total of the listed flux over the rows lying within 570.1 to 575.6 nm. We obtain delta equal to 426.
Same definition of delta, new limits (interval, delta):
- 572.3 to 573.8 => 115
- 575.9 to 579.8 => 298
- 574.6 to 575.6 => 79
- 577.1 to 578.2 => 78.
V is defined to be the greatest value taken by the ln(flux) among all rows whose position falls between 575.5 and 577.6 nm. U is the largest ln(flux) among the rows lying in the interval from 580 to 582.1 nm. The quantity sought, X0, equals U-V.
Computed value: 0.03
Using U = 2.49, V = 2.46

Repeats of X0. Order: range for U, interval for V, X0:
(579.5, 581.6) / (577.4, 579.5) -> 0.03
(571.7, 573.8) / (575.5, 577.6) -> 0.01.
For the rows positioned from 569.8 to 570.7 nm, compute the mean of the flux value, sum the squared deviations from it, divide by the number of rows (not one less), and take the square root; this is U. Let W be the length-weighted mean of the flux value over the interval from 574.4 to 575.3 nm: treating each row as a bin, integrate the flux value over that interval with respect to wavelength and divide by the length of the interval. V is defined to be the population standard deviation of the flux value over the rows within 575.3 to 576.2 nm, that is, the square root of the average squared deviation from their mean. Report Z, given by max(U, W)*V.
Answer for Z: 1.2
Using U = 0.114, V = 0.103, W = 11.7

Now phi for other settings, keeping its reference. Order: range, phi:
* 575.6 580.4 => 576.30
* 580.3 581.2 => 581.10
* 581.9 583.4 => 582.15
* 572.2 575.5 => 575.40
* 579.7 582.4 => 581.10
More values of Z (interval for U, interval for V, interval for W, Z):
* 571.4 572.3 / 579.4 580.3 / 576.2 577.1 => 2.1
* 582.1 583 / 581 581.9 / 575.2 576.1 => 1.6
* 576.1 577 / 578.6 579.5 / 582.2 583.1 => 1.2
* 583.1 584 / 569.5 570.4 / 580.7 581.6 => 0.9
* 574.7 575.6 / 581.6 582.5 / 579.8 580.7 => 1.6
